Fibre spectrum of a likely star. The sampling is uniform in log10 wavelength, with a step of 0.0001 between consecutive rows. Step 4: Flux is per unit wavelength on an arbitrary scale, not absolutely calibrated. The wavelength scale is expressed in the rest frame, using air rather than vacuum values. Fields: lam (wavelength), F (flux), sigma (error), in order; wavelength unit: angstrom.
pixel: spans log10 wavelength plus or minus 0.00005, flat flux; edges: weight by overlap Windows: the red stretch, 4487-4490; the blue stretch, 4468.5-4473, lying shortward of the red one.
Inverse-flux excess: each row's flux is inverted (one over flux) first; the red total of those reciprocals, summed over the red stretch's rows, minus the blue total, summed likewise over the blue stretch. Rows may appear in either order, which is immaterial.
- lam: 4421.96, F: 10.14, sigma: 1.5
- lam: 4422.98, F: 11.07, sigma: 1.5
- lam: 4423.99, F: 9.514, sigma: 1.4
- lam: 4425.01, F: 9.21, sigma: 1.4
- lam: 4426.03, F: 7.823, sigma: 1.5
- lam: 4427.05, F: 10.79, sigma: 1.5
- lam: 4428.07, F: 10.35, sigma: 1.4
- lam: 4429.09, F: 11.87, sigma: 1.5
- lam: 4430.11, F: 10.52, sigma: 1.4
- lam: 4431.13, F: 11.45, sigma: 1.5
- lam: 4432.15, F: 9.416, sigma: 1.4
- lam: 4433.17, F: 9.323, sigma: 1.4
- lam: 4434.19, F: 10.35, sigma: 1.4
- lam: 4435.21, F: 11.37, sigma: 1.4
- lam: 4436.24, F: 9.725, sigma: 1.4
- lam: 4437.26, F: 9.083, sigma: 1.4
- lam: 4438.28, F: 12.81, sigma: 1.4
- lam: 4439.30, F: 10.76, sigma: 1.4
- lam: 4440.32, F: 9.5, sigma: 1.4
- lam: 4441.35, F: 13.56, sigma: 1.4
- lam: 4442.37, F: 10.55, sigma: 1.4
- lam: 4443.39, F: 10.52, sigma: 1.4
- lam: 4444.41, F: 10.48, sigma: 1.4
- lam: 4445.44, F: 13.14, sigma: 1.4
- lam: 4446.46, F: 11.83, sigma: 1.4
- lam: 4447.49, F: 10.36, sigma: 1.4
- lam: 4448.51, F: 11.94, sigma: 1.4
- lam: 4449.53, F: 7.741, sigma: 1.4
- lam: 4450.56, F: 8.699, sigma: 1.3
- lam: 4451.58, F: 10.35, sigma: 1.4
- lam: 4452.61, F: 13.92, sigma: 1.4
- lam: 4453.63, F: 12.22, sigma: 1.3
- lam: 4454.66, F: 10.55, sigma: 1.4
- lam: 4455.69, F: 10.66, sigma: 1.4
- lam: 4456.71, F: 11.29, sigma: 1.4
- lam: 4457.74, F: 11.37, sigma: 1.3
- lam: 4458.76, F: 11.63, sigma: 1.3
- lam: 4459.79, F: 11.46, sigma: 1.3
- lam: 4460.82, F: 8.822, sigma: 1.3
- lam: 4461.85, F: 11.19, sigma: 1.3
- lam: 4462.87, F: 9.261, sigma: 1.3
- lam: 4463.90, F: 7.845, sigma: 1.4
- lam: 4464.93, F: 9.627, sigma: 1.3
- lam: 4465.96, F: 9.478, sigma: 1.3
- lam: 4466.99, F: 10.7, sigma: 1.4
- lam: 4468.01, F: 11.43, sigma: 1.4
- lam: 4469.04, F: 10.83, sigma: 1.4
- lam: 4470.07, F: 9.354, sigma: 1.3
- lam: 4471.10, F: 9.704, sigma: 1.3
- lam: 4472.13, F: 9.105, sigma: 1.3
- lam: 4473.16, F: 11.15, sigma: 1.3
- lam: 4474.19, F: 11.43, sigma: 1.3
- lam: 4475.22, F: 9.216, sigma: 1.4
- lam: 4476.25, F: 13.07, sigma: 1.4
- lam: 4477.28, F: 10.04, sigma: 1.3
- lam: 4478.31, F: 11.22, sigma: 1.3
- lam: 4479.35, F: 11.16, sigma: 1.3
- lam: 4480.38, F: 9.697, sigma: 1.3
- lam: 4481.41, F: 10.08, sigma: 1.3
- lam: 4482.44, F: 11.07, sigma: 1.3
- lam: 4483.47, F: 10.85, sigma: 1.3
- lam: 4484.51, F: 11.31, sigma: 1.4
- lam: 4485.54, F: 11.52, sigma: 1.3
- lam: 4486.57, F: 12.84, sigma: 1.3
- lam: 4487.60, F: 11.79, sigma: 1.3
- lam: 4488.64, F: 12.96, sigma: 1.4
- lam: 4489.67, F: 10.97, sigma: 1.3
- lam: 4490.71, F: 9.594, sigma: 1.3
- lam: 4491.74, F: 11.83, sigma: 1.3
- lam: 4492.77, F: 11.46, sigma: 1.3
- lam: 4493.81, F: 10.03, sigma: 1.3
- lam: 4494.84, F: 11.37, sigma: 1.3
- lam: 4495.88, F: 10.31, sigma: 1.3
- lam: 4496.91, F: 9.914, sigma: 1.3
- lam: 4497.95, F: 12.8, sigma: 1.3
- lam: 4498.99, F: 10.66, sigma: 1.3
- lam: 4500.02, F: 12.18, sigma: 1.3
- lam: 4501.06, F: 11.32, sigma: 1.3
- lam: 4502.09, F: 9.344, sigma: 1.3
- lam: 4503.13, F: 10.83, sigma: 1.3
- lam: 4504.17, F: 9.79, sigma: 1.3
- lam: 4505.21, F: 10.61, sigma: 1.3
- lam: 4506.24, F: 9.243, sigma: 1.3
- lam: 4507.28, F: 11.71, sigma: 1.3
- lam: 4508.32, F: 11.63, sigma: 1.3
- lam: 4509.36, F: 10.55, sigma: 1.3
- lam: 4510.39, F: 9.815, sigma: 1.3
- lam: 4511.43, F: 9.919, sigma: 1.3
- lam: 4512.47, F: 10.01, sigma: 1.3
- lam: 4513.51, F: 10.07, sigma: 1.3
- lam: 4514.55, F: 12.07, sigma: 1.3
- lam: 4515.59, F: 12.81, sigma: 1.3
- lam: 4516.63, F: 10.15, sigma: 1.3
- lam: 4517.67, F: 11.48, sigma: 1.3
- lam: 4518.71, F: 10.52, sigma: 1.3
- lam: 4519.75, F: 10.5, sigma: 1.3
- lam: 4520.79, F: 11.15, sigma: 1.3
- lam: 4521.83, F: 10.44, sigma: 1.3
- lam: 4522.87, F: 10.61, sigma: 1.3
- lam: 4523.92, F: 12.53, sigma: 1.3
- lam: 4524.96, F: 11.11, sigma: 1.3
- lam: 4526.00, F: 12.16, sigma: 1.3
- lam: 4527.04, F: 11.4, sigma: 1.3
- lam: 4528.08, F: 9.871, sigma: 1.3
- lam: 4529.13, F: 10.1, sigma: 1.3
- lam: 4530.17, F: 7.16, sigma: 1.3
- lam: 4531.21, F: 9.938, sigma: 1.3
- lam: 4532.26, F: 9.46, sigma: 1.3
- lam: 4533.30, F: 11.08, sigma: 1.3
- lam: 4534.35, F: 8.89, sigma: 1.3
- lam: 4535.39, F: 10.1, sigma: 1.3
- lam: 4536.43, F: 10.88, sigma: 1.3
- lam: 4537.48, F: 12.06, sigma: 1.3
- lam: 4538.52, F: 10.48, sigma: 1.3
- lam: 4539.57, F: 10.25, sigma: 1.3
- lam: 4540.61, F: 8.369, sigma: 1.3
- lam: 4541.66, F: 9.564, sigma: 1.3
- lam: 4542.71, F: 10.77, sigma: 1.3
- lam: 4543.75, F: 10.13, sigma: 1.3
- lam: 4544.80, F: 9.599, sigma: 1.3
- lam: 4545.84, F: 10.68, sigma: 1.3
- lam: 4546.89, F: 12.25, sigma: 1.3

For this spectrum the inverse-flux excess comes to -0.16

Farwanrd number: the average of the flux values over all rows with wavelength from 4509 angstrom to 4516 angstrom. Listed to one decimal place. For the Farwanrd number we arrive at 10.7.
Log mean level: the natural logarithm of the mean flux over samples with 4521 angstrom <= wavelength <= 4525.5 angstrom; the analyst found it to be 2.41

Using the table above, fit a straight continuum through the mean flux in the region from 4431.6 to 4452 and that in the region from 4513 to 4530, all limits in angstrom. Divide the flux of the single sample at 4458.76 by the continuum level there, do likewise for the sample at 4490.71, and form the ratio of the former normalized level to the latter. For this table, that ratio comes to 1.23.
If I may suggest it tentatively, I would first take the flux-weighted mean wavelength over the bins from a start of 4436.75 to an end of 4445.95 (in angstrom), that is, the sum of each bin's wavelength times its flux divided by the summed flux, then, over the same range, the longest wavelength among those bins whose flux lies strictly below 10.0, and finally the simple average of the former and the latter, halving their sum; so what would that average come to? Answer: 4440.9 angstrom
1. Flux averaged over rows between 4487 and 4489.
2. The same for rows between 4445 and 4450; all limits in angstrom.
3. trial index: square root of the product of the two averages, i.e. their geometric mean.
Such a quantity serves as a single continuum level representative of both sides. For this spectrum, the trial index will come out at 11.7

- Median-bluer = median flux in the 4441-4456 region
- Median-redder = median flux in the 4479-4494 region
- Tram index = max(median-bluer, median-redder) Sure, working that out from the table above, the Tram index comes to 11.16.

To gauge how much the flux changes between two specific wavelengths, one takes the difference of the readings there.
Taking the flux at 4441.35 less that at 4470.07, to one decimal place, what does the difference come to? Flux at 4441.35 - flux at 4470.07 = 4.2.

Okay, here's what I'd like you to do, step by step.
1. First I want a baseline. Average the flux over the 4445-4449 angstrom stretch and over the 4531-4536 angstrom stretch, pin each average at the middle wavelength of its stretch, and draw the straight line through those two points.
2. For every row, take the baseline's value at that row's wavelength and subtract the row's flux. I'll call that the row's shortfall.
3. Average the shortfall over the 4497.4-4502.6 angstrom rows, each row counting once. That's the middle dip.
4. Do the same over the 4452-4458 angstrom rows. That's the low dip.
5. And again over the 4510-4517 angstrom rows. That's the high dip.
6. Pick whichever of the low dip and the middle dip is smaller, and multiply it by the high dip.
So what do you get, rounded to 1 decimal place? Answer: 0.2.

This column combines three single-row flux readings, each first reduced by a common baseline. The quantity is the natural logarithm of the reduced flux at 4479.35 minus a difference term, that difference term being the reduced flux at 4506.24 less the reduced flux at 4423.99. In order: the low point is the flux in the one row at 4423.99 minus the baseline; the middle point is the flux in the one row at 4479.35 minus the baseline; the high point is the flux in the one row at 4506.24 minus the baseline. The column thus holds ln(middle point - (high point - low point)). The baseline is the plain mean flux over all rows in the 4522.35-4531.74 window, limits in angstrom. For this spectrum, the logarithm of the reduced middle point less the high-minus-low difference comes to -0.1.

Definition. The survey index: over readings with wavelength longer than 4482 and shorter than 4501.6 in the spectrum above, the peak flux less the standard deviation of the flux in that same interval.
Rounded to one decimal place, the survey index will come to 12.0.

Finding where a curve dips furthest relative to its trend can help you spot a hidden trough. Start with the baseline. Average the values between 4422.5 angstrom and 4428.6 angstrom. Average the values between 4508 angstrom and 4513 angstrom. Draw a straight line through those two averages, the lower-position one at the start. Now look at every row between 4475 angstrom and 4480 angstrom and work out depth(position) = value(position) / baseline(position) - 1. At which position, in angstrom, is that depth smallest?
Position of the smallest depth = 4475.22 angstrom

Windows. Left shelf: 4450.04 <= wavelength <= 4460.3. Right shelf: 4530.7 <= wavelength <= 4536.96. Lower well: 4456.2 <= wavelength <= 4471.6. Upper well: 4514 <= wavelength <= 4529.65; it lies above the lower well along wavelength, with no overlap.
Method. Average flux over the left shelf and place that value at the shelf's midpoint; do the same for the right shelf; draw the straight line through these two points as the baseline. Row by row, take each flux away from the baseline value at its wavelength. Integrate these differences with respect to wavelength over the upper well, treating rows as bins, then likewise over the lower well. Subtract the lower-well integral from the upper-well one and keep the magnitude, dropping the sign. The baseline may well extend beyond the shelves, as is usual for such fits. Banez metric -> 27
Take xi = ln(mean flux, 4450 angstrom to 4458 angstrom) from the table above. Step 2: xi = 2.41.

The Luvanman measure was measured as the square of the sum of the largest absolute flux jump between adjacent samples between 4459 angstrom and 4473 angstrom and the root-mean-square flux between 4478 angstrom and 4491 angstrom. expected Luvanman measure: 192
